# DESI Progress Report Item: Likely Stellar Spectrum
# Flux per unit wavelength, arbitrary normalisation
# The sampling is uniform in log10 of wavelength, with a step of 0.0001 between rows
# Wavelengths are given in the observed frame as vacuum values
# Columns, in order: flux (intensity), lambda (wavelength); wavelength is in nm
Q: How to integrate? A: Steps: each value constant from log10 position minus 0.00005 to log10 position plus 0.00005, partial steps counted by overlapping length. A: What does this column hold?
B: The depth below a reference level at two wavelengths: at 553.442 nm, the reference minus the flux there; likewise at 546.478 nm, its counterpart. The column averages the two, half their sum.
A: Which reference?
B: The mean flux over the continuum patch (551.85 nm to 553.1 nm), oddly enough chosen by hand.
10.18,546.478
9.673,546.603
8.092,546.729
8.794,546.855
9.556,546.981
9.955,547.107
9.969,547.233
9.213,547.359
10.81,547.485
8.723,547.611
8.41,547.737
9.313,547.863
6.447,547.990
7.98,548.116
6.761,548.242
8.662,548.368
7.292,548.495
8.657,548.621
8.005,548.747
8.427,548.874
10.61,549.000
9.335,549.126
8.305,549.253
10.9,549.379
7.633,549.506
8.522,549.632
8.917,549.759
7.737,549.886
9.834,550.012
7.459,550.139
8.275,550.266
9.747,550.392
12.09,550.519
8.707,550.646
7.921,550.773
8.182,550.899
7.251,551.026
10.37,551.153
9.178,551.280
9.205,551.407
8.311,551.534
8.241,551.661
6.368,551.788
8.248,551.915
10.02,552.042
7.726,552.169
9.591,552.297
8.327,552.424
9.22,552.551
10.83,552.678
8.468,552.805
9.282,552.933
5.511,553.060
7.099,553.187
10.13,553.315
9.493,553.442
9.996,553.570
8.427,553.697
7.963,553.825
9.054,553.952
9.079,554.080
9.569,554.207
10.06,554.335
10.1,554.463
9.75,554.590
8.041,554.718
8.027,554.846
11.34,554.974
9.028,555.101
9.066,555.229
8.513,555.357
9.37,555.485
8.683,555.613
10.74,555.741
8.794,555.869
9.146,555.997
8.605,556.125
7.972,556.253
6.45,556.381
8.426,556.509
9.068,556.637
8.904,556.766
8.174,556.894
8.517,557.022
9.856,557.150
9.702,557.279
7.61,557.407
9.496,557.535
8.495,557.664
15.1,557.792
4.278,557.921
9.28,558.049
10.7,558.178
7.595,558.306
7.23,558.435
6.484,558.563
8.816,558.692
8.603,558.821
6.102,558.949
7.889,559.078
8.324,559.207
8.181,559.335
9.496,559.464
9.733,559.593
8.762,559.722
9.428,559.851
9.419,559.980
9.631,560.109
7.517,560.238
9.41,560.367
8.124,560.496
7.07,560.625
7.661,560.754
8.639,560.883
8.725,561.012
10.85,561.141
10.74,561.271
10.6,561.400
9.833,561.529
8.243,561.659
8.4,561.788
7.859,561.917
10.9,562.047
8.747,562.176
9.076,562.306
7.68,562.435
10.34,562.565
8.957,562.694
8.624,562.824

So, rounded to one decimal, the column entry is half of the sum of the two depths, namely -1.1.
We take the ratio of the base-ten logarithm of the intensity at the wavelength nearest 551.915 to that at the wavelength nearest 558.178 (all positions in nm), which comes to 0.89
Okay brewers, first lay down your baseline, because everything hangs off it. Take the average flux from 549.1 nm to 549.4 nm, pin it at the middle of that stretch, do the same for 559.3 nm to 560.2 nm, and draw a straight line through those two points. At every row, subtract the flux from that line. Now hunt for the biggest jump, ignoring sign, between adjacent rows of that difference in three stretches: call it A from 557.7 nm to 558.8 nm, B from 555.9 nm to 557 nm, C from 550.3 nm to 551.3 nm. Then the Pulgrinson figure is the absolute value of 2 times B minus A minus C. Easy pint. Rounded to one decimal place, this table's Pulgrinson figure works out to 10.2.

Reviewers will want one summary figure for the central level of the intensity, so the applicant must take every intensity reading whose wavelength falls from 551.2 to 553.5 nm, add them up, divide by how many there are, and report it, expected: 8.6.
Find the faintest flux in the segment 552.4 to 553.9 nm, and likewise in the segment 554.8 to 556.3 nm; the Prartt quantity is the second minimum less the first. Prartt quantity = 2.5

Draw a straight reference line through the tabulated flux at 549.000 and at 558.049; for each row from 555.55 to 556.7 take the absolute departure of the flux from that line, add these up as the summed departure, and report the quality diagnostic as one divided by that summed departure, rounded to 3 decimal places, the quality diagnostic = 0.096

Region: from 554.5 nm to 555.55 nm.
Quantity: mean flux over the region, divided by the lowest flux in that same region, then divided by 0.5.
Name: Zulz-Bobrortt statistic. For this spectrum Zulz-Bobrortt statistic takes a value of 2.28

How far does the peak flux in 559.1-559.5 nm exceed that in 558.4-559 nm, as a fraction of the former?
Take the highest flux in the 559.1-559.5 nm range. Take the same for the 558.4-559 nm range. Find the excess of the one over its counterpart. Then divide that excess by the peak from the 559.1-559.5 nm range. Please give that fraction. 0.07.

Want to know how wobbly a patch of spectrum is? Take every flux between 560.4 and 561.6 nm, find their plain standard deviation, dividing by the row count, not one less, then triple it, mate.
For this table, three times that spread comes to 4.0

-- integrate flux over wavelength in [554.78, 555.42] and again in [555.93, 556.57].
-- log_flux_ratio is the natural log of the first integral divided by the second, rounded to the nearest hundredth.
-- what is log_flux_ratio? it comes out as 0.12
